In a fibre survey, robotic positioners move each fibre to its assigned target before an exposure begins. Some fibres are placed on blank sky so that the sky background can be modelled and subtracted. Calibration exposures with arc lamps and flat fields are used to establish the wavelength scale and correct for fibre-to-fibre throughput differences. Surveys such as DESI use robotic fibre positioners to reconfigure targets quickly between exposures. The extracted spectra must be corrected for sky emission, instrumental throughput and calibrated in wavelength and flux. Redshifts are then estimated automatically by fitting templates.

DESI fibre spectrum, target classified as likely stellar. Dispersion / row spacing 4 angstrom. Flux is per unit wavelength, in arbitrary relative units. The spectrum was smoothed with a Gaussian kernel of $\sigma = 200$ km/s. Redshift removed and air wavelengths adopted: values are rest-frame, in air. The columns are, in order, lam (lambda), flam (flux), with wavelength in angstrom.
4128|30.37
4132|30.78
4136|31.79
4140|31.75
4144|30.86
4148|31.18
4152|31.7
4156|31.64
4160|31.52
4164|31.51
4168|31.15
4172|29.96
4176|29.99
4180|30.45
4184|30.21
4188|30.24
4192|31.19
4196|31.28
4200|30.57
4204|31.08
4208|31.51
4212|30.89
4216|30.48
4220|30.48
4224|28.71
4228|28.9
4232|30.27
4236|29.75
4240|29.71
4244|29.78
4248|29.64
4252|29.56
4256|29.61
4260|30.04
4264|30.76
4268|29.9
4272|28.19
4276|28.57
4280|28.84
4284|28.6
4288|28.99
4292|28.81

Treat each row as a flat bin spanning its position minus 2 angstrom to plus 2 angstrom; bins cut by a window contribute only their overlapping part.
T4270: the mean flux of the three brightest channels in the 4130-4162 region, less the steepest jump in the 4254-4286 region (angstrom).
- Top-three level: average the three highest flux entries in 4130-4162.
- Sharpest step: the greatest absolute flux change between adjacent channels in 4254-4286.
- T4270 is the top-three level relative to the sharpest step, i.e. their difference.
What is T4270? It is 30.0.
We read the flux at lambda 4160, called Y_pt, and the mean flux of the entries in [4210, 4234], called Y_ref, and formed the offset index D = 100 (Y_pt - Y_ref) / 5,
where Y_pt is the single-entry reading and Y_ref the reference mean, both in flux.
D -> 31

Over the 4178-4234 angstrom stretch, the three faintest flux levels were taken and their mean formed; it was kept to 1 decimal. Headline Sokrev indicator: 29.3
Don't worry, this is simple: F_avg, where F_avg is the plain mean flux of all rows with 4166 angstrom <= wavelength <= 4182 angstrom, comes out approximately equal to 30.4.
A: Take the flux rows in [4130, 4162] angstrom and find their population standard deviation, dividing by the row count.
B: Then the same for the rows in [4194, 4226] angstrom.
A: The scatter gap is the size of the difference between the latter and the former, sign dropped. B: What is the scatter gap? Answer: 0.43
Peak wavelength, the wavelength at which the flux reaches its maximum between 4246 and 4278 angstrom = 4264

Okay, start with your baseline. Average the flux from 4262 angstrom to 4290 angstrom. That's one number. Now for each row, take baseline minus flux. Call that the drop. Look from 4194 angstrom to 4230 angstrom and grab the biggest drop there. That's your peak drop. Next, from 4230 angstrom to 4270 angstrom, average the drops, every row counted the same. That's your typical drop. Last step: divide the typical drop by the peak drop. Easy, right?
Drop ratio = -1.9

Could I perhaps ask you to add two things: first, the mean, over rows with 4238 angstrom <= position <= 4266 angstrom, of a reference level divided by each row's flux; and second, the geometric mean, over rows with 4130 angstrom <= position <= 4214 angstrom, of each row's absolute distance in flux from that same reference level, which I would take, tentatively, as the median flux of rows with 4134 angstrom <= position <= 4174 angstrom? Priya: 1.32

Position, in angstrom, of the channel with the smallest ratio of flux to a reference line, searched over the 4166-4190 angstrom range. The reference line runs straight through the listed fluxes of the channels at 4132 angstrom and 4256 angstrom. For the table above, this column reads 4172 angstrom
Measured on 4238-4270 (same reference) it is 4252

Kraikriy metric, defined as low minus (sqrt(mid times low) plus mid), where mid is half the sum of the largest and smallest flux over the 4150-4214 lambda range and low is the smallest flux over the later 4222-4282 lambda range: -32.1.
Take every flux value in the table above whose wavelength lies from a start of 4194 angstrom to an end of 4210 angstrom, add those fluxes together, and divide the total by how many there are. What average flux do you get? 31.1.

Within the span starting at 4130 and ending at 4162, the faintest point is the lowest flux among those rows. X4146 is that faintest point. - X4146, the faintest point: 30.78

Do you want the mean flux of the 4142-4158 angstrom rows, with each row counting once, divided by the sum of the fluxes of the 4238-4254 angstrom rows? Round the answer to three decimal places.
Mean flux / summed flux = 0.264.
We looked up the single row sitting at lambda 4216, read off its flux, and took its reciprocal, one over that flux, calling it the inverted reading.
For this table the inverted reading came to 0.0328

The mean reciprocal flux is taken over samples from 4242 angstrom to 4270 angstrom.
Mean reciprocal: 0.0335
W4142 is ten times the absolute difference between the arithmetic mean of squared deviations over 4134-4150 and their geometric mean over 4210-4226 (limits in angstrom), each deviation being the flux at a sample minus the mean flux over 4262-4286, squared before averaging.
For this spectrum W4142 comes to 41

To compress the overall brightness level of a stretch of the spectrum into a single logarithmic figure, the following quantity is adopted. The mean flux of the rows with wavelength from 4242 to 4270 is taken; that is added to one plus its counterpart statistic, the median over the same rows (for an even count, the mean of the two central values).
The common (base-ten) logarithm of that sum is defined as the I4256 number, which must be 1.78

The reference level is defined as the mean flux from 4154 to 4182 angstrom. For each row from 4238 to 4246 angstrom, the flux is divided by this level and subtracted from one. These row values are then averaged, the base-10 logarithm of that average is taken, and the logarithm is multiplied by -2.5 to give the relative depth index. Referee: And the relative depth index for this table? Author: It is 3.6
